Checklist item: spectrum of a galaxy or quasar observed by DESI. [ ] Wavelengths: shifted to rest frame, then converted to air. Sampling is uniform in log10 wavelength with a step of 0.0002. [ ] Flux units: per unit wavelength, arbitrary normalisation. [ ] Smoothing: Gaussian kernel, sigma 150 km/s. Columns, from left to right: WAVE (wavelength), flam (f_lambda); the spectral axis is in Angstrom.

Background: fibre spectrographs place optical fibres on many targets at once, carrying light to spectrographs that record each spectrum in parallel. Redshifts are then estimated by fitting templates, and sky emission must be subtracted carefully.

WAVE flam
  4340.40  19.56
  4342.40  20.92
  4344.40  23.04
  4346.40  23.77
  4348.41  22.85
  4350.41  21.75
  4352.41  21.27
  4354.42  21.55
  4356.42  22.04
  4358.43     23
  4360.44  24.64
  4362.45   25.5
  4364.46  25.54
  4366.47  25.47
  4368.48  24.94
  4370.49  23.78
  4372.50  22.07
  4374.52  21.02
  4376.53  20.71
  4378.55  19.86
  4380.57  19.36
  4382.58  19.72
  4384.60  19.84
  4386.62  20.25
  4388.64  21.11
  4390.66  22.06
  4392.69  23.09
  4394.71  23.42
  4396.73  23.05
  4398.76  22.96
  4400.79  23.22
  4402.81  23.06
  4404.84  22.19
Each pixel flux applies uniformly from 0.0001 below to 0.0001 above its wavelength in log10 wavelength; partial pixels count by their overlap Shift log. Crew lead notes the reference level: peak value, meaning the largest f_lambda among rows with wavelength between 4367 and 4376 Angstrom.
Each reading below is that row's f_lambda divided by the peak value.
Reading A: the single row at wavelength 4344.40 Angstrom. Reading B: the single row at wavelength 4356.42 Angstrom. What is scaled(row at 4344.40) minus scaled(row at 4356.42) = 0.040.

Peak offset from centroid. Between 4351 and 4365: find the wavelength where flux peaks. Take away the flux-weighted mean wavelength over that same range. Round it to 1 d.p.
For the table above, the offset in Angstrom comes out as 5.7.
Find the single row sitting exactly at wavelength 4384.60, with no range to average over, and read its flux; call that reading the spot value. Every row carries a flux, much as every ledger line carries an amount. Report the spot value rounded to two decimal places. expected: 19.84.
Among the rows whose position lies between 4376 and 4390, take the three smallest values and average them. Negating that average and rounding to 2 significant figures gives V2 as -20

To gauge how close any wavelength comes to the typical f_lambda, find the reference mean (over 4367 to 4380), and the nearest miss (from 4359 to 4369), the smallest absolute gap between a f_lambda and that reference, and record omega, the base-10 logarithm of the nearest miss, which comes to 0.41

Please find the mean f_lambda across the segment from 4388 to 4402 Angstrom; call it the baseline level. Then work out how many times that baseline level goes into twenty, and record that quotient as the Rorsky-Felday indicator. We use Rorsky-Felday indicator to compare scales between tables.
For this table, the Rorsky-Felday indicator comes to 0.88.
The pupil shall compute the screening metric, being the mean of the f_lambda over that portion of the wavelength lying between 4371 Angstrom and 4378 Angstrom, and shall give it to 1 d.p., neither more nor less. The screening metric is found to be 21.3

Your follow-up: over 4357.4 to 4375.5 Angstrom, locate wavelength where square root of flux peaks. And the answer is 4364.46 Angstrom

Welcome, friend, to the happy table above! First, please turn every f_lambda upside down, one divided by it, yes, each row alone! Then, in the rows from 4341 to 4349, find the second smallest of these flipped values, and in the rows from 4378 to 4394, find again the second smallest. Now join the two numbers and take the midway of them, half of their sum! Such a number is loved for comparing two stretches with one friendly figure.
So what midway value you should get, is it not 0.0444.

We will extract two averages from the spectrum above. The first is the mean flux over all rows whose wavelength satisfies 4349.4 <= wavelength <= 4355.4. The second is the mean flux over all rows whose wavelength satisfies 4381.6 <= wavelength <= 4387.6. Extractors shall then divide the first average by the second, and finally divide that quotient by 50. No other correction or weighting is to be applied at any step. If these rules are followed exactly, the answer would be 0.0216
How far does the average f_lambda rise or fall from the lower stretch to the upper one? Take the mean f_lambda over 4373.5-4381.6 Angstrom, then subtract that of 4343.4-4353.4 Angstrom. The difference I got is -2.3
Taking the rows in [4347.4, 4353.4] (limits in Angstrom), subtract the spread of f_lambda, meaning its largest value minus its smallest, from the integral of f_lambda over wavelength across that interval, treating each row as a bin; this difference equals 130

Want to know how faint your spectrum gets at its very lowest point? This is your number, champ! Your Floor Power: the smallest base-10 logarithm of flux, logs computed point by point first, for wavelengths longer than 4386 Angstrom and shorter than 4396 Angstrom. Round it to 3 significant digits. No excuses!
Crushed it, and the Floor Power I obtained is 1.31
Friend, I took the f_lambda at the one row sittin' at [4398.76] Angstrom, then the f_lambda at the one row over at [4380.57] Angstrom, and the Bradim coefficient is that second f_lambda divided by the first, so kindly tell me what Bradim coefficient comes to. 0.84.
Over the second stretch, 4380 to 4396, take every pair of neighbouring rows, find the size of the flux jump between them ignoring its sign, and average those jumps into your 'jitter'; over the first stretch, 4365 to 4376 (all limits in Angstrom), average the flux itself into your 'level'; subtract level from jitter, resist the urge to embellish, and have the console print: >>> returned -22.9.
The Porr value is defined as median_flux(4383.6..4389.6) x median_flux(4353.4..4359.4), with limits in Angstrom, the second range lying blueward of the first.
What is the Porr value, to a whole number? 446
